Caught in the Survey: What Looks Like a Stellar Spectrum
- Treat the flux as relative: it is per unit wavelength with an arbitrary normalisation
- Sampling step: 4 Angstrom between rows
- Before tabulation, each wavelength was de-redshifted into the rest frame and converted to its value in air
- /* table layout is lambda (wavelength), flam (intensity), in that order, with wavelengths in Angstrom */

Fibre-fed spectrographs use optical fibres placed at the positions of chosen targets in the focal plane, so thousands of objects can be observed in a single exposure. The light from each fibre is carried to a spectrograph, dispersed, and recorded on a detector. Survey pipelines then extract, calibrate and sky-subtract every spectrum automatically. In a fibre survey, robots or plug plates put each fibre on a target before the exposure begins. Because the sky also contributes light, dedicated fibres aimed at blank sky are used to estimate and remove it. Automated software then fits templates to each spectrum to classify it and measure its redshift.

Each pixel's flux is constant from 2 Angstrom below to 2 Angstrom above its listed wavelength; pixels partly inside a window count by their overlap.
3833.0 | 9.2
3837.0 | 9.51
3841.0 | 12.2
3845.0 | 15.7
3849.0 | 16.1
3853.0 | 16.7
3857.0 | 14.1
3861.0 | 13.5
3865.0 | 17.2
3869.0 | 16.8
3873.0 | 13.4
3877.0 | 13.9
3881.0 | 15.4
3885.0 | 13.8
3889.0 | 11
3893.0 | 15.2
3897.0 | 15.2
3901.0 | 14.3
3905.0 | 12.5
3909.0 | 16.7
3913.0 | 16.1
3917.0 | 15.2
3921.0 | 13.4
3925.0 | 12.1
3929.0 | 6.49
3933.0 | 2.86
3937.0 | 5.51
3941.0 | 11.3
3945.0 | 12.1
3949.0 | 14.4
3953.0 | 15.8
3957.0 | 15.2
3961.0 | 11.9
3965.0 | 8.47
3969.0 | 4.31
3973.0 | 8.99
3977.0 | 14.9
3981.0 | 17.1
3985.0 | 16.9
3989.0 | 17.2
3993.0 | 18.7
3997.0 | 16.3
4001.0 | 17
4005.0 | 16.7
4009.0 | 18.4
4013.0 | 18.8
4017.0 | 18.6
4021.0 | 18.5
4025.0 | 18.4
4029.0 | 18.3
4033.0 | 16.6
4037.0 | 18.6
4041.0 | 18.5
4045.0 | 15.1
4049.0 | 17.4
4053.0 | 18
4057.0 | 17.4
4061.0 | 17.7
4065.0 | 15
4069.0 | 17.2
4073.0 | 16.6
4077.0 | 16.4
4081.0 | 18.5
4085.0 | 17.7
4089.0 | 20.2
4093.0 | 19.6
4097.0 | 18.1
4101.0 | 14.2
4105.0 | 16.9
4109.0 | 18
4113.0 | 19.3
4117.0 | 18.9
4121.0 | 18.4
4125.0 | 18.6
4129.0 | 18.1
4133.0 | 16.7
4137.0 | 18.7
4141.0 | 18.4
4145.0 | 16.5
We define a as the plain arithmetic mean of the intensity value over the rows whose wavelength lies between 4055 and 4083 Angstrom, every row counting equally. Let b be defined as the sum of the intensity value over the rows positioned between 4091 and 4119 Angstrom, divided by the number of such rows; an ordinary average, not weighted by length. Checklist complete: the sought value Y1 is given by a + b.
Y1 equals 35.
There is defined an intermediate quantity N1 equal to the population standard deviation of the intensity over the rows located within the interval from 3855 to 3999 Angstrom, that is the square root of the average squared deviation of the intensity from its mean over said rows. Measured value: 3.8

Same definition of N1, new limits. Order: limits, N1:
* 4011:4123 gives 1.4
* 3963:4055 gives 3.7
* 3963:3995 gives 5.0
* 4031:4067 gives 1.3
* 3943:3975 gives 3.7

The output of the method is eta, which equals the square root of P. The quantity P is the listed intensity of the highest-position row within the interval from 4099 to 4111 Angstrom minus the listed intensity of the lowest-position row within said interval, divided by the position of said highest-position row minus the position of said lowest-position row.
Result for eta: 0.69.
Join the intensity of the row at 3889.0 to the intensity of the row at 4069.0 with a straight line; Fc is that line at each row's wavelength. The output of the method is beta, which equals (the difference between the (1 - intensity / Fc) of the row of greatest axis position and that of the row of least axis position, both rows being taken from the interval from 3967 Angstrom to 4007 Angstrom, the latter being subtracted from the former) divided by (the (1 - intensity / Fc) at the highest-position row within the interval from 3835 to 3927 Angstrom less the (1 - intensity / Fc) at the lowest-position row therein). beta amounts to -18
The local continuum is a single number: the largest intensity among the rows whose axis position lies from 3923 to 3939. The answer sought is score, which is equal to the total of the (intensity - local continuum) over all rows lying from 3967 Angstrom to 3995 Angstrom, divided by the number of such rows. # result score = 2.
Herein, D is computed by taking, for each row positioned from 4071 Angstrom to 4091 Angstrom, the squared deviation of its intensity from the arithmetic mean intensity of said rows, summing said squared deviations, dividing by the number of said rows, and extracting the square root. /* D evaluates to 1.4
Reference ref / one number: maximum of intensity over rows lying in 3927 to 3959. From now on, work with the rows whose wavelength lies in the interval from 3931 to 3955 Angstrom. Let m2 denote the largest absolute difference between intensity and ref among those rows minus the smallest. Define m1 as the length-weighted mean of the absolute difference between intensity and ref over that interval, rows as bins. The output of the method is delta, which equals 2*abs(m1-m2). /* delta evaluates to 15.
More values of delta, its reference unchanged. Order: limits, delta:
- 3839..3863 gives 4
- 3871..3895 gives 5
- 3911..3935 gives 16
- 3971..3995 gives 7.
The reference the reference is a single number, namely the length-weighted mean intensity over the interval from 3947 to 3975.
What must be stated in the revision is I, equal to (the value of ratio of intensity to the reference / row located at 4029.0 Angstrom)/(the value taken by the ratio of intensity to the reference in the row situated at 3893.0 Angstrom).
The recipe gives 1.20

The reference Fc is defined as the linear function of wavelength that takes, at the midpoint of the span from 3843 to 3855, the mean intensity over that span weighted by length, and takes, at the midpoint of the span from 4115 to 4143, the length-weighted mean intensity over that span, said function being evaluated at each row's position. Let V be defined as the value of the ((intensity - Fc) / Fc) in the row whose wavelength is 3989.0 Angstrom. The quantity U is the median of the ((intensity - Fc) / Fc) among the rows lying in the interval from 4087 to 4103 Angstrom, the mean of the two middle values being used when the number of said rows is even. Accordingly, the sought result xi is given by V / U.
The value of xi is 0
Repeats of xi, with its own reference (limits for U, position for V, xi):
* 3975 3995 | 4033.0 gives 18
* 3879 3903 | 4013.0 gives -1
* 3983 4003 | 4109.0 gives 0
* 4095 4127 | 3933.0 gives -106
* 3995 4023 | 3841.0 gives -4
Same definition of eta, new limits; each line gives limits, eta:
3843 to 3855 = 0.35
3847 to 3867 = 0.26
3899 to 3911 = 0.55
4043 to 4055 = 0.60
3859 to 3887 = 0.11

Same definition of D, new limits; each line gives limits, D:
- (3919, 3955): 4.2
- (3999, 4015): 0.9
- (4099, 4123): 1.7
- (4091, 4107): 2.0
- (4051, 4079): 0.9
